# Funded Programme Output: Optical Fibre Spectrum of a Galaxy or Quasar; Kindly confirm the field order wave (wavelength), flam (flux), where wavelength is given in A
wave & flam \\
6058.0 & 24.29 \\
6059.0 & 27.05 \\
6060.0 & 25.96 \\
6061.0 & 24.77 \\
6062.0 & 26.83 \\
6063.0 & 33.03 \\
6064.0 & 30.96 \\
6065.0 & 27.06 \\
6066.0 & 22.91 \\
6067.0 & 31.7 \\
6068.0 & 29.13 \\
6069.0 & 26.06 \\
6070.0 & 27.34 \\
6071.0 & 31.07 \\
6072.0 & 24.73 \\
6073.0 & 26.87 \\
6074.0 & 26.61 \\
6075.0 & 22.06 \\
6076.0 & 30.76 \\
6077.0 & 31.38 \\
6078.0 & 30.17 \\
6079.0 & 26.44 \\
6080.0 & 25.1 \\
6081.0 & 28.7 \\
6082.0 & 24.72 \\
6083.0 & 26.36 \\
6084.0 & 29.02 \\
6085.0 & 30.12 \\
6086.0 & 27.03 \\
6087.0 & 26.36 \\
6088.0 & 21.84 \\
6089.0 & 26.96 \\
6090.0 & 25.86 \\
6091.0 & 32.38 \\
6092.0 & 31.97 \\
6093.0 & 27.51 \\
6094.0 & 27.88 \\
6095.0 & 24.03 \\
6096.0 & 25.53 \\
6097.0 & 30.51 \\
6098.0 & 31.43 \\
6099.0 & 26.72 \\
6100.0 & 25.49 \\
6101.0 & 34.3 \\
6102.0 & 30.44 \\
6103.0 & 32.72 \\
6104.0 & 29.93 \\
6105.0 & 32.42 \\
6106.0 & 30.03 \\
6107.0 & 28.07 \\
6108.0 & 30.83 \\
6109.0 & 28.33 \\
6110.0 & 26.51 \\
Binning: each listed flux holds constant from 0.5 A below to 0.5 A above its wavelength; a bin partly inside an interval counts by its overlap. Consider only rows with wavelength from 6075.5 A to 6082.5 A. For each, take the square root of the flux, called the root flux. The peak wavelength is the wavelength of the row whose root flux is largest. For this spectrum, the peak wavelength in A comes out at 6077.0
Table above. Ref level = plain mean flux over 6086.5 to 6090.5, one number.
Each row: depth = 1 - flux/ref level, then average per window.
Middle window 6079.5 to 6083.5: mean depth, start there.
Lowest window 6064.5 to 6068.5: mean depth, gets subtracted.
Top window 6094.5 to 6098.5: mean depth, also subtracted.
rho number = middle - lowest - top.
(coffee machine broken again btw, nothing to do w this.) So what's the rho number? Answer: 0.16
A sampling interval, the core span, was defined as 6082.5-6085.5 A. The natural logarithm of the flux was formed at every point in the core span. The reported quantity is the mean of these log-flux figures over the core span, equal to 3.348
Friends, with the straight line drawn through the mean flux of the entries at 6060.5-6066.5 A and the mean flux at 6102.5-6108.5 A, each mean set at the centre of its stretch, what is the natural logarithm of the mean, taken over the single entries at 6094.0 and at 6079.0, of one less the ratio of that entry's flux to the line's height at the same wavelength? -2.63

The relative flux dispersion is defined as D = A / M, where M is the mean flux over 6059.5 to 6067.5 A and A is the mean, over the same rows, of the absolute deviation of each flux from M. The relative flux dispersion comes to 0.107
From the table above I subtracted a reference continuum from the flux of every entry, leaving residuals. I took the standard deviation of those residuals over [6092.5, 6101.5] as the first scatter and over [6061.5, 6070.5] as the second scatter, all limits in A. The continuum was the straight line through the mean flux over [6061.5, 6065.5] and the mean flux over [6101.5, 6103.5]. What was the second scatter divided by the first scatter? 0.99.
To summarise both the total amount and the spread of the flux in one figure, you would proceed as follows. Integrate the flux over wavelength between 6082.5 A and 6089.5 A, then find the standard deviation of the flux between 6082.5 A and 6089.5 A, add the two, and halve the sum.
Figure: 95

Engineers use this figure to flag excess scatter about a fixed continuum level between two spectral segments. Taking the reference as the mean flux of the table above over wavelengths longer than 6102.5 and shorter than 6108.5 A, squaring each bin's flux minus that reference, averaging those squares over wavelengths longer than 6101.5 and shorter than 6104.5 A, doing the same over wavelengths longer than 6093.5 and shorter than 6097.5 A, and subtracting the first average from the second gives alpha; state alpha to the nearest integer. 18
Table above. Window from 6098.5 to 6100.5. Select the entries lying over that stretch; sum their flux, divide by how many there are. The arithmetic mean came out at 26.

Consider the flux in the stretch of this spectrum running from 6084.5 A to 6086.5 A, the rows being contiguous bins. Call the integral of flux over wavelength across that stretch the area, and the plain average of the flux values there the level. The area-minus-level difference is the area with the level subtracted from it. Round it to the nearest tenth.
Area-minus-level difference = 28.6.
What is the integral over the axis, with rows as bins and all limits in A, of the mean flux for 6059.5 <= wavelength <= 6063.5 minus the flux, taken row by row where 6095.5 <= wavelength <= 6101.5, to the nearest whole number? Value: -8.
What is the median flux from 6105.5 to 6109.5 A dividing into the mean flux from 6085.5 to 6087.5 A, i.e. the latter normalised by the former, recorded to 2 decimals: 0.91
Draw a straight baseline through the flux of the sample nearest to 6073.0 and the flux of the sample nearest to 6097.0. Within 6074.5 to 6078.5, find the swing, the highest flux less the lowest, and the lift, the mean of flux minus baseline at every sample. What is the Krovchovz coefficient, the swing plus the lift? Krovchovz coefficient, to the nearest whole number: 11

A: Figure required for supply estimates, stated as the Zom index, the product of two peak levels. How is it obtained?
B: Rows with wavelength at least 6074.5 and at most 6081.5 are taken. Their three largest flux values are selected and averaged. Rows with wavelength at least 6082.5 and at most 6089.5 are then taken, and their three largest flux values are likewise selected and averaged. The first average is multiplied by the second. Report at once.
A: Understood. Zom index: 884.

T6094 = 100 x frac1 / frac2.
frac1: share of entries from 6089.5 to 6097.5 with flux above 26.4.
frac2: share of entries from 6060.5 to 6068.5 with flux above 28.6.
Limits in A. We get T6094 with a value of 125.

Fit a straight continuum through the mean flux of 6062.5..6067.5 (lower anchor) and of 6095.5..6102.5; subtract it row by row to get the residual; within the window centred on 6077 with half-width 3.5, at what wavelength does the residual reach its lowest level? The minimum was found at 6075.0 A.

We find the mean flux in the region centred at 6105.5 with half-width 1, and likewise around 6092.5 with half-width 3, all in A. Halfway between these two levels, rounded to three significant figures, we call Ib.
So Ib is 29.7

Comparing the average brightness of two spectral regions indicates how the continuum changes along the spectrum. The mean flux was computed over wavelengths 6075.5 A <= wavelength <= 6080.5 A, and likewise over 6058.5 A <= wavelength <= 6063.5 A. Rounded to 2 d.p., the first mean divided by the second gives 1.05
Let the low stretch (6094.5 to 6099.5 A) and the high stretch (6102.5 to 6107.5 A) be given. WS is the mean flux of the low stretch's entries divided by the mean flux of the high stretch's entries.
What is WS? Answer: 0.90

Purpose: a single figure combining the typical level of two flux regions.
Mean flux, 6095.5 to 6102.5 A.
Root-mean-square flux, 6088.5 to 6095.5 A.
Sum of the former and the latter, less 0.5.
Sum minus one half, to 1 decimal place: 56.9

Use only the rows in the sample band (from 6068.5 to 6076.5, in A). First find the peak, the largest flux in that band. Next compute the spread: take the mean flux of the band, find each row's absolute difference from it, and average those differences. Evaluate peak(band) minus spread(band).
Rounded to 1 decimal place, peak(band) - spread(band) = 29.0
